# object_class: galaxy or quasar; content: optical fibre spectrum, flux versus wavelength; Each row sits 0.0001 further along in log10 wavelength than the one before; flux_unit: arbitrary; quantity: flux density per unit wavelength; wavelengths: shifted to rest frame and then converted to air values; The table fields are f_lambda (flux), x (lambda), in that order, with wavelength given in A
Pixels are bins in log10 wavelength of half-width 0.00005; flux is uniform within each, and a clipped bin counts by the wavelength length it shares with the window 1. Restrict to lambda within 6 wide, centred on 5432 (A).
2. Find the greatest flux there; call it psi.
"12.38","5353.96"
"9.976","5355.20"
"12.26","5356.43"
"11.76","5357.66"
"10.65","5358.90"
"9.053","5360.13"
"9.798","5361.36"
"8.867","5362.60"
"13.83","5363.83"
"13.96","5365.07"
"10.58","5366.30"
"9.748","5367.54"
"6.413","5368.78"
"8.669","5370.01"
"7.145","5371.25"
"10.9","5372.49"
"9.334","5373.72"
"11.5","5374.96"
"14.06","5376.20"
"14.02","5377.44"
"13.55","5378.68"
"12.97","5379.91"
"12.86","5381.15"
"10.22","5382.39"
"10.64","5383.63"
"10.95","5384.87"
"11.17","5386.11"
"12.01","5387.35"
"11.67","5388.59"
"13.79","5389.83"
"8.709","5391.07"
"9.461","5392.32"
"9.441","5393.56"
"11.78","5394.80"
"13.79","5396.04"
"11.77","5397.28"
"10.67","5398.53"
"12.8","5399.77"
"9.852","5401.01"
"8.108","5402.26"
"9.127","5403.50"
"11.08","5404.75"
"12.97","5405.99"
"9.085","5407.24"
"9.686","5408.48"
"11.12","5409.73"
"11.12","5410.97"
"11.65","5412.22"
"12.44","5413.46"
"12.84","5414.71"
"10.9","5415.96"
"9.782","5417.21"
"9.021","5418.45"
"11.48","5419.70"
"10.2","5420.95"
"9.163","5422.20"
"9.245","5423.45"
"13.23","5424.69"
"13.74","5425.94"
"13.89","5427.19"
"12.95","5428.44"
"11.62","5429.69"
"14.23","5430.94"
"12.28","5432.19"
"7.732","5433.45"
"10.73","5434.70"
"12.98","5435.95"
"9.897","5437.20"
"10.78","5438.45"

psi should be 14.23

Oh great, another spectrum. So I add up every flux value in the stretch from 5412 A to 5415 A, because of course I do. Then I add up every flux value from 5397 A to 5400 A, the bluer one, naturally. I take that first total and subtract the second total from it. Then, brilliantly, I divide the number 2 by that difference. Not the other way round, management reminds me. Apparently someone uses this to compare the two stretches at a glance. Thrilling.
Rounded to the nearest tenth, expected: 1.2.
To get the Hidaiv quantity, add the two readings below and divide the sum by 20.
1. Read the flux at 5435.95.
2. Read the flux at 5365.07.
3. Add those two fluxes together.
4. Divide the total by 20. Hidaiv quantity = 1.35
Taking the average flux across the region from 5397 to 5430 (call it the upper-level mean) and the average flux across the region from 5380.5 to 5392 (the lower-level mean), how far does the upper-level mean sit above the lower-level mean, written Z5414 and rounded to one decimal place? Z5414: -0.2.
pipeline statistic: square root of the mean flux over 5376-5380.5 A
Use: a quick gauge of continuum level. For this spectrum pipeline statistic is 3.69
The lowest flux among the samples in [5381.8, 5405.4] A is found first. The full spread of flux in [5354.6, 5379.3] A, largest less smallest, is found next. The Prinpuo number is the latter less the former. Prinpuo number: -0.46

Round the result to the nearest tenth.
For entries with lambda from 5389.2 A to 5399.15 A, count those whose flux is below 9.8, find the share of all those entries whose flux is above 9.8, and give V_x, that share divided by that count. 0.2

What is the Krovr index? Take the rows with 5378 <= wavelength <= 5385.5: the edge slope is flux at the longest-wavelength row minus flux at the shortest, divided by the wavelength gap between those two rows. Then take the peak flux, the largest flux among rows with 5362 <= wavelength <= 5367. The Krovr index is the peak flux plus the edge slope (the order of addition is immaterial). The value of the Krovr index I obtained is 13.5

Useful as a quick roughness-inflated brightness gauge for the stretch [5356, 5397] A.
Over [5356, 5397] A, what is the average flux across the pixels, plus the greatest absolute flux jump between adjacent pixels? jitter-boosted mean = 16.2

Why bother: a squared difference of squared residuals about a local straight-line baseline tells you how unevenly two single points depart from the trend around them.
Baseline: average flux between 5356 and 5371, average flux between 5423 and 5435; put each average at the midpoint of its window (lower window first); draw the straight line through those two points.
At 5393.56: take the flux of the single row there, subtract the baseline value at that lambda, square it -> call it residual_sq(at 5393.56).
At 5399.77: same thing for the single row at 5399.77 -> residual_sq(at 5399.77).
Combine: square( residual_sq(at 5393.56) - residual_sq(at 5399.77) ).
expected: 0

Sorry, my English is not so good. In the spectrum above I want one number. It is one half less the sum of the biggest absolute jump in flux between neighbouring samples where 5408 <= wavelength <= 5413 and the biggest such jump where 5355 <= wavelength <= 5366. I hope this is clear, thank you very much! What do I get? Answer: -5.9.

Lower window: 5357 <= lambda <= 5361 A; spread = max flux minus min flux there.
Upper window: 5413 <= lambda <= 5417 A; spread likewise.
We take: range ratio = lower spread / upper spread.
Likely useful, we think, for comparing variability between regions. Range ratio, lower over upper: 1.4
